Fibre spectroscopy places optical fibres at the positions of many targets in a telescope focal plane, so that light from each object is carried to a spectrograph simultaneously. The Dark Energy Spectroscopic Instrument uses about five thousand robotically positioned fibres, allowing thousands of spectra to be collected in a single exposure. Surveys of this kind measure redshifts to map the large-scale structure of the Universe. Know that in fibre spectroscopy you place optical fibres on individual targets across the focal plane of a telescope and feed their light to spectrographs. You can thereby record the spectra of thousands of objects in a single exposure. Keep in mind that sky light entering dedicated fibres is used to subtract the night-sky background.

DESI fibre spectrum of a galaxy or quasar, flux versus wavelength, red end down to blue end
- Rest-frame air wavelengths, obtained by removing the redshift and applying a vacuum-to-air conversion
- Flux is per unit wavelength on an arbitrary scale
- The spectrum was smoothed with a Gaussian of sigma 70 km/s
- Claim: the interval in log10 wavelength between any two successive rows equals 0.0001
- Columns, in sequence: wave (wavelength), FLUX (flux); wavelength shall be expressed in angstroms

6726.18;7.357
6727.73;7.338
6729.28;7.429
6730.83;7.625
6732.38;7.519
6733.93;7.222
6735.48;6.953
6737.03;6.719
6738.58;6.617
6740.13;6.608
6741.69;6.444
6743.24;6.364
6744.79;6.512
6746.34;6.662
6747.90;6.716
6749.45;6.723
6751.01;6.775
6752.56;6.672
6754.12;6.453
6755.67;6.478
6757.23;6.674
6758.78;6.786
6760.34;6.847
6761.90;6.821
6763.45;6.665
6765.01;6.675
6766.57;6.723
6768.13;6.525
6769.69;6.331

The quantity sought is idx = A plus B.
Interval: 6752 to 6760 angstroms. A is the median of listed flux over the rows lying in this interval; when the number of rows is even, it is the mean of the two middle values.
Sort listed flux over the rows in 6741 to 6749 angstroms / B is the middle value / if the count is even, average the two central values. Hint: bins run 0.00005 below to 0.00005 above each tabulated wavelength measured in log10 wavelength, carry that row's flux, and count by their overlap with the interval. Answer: 13.2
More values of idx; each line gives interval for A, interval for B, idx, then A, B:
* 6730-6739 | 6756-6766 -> 13.8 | 7.09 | 6.73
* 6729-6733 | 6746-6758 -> 14.2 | 7.52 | 6.67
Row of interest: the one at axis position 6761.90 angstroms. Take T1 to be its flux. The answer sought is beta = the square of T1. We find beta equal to 47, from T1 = 6.821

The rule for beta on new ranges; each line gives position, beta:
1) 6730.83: 58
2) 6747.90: 45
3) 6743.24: 41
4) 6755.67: 42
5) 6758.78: 46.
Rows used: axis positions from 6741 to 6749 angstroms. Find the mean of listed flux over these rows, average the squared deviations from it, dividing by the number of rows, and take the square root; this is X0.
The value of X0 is 0.13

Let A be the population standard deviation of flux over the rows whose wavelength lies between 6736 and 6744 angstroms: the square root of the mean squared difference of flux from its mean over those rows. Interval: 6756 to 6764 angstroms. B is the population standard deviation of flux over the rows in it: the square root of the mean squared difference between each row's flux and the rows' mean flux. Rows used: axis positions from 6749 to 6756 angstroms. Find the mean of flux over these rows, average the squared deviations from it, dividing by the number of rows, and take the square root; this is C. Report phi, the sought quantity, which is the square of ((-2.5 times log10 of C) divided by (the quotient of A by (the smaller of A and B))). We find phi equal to 2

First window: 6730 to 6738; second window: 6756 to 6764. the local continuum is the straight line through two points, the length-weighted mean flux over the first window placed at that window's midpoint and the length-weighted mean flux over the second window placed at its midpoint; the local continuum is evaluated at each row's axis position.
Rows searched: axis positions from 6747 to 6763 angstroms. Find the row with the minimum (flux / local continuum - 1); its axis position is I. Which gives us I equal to 6754.12 angstroms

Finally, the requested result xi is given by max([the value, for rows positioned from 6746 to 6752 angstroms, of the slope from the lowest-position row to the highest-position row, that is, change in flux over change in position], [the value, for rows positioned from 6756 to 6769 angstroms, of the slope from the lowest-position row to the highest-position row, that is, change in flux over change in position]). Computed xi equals 0.02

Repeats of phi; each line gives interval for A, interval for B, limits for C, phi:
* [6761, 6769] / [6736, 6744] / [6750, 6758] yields 5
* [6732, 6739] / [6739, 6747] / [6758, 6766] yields 1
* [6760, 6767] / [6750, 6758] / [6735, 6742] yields 4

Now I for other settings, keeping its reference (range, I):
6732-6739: 6738.58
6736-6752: 6743.24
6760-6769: 6768.13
